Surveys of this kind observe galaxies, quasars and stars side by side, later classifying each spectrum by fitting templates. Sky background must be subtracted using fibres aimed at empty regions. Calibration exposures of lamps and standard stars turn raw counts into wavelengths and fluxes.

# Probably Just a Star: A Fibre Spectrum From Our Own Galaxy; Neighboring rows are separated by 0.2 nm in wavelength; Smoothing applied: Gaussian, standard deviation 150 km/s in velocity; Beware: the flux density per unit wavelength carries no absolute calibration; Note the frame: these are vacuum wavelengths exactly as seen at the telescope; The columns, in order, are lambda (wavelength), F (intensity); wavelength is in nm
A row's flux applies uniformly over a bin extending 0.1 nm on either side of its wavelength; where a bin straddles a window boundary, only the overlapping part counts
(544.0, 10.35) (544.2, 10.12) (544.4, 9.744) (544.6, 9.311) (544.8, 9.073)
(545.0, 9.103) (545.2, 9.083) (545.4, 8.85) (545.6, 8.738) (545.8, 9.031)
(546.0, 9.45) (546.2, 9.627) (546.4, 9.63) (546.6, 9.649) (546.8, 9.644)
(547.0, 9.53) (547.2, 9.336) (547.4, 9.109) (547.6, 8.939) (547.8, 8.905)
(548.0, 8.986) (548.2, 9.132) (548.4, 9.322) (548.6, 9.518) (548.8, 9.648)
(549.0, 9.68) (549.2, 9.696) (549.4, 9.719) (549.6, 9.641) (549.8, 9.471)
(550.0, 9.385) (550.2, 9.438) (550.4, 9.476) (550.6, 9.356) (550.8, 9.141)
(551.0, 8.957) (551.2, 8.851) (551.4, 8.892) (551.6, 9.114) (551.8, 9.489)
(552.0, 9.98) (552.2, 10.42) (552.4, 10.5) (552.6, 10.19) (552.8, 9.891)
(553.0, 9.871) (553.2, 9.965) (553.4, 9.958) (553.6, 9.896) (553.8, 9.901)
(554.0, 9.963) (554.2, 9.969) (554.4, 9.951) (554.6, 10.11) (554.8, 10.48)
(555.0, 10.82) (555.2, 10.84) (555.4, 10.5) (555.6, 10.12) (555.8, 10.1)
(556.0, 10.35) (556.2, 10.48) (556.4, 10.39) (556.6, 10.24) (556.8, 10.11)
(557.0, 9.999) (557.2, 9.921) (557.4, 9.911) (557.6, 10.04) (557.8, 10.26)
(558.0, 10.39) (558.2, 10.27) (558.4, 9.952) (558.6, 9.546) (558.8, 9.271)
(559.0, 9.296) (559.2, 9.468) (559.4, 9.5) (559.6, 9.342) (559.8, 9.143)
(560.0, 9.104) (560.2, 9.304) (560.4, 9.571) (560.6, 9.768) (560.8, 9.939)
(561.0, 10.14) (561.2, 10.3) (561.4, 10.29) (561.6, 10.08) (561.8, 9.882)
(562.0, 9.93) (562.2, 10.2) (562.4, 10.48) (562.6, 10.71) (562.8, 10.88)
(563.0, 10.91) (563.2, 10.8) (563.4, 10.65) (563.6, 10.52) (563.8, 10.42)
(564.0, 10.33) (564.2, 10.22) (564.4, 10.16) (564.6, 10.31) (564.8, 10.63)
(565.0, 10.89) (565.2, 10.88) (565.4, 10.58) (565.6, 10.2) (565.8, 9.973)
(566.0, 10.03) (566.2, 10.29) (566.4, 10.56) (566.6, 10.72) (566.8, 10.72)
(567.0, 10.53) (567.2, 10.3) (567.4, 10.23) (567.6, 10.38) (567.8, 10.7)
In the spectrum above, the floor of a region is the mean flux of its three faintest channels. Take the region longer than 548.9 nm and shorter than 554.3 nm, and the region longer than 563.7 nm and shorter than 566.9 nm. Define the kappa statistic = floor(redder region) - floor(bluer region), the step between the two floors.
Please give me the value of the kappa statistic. 1.15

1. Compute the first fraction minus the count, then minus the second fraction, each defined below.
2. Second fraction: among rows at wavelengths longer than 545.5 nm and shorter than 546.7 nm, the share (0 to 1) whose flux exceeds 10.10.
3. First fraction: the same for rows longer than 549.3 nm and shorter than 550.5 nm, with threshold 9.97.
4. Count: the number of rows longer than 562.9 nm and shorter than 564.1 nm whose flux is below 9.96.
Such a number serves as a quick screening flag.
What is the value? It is 0.0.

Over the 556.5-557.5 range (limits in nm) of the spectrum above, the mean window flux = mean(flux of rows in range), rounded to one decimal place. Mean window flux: 10.0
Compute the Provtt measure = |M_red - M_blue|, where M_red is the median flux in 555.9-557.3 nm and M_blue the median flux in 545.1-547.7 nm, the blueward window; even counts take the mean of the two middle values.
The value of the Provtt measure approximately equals 0.90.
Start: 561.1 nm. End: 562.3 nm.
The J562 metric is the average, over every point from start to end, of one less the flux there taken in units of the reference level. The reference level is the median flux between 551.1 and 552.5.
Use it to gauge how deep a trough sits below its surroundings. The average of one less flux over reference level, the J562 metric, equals -0.07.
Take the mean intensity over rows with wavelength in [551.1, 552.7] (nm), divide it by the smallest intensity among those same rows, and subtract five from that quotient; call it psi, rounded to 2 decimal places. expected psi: -3.91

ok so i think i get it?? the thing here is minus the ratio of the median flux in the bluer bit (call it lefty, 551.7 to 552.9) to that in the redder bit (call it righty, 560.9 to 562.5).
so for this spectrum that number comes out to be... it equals -0.99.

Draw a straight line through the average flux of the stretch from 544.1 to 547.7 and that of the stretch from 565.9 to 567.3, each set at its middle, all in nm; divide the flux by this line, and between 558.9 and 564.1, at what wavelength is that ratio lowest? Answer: 560.0 nm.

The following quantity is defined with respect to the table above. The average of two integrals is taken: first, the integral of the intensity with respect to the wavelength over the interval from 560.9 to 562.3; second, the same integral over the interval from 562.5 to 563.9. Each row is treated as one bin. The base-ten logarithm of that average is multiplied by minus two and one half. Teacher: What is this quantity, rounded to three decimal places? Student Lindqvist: -2.909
